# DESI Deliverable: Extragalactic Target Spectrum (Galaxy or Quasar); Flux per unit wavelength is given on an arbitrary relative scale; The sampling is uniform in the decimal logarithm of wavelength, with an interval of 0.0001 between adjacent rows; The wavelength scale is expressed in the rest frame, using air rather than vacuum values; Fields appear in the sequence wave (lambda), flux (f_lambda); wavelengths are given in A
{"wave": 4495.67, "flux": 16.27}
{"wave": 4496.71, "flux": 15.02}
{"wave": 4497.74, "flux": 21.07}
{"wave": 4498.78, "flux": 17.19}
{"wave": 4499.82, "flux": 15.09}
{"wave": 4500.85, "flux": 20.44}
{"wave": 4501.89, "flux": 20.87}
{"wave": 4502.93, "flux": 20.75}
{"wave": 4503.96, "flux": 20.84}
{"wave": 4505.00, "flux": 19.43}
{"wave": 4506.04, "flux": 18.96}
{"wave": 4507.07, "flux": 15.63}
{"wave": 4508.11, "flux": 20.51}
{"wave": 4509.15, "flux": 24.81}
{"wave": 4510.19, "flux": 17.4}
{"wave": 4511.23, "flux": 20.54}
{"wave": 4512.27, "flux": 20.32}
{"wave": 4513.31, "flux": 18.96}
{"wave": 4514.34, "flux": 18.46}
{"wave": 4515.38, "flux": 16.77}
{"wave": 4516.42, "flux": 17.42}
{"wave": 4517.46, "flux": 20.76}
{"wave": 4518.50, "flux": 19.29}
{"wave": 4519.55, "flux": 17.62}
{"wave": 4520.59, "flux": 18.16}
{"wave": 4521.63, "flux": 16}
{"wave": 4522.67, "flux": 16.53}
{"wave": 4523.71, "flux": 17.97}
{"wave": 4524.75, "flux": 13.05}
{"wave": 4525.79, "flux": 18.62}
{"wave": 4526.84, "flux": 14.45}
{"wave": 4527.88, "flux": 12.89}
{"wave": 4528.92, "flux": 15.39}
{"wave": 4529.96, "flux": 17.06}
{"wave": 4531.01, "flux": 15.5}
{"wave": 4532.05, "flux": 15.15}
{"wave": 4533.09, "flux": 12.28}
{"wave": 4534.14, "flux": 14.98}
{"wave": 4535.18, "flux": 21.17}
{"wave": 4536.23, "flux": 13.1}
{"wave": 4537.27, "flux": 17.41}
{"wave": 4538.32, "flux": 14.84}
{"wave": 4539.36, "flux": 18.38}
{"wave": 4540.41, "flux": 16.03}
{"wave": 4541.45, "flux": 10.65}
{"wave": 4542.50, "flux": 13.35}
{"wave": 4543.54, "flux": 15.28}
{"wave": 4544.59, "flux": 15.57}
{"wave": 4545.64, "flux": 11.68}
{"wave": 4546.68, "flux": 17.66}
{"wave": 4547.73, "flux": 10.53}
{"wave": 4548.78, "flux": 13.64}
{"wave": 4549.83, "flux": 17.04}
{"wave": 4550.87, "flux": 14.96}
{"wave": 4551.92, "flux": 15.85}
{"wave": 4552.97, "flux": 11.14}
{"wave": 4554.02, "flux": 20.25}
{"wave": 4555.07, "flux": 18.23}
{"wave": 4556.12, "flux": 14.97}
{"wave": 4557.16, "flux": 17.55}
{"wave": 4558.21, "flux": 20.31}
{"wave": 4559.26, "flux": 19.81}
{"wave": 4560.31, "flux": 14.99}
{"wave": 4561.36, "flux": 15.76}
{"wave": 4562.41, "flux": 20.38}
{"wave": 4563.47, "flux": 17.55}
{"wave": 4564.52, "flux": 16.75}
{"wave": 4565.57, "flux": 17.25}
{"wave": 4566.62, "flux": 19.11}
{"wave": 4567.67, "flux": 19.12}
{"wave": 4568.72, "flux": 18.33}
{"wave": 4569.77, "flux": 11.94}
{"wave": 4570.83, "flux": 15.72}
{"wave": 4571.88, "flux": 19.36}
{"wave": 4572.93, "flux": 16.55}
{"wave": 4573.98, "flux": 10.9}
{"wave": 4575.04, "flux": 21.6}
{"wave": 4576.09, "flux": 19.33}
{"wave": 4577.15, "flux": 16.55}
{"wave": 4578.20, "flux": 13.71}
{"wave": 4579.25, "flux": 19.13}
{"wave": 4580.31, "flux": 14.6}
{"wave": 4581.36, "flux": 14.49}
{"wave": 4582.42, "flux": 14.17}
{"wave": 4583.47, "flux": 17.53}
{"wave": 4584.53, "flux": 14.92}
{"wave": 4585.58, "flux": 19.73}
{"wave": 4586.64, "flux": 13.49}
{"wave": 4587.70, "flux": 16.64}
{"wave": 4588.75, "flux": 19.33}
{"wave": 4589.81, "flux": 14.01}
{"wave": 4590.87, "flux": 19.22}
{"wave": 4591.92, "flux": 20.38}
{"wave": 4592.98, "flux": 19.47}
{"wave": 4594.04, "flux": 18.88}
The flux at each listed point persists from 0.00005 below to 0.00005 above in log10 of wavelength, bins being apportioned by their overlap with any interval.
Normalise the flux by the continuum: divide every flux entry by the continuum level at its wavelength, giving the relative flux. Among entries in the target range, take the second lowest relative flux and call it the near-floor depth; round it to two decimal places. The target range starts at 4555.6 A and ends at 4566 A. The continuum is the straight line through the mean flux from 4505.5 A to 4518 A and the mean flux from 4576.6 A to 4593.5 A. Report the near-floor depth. 0.85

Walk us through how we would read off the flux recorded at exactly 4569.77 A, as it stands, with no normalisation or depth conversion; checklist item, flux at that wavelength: 11.94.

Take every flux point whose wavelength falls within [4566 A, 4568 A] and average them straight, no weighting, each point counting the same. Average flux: 19.1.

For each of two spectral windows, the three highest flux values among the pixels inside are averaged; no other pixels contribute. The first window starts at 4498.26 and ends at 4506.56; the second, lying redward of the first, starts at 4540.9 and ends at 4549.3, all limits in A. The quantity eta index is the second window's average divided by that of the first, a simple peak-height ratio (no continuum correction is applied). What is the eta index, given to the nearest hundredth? 0.78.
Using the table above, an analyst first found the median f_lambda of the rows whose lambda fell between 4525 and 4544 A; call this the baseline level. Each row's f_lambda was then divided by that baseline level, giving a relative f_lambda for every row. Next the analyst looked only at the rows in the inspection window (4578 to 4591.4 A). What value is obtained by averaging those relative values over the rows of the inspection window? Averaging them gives 1.07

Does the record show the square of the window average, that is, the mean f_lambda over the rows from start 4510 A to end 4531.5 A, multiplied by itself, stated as 299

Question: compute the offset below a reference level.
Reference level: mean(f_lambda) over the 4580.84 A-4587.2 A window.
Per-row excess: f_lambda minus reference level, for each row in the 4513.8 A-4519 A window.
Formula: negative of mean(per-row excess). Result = -2.8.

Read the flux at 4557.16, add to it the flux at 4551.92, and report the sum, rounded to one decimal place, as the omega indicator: 33.4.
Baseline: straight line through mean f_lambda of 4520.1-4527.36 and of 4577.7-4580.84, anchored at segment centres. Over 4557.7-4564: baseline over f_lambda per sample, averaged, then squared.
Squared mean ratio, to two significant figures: 0.80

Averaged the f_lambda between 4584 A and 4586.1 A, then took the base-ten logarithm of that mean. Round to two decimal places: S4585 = 1.24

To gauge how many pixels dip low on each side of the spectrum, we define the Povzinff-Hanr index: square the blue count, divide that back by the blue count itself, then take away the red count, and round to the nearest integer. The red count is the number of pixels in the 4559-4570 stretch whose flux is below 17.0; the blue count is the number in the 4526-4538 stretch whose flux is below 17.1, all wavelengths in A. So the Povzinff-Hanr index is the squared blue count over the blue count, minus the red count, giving 5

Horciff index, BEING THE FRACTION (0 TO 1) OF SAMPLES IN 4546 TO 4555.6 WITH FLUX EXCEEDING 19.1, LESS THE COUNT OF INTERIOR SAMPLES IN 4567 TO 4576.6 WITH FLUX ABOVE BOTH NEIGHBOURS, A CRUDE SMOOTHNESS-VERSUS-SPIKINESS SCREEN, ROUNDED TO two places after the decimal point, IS -1.89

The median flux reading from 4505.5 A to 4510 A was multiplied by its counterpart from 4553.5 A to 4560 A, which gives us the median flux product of 375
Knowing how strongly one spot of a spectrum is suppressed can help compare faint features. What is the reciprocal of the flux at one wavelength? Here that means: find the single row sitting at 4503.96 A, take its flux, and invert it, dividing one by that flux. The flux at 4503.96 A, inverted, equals 0.048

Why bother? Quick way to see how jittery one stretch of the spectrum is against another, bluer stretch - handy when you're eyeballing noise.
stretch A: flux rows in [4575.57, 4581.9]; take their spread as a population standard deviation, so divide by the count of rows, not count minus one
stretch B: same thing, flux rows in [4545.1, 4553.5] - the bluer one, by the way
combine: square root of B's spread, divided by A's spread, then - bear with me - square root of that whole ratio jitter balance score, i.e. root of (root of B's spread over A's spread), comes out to 0.85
